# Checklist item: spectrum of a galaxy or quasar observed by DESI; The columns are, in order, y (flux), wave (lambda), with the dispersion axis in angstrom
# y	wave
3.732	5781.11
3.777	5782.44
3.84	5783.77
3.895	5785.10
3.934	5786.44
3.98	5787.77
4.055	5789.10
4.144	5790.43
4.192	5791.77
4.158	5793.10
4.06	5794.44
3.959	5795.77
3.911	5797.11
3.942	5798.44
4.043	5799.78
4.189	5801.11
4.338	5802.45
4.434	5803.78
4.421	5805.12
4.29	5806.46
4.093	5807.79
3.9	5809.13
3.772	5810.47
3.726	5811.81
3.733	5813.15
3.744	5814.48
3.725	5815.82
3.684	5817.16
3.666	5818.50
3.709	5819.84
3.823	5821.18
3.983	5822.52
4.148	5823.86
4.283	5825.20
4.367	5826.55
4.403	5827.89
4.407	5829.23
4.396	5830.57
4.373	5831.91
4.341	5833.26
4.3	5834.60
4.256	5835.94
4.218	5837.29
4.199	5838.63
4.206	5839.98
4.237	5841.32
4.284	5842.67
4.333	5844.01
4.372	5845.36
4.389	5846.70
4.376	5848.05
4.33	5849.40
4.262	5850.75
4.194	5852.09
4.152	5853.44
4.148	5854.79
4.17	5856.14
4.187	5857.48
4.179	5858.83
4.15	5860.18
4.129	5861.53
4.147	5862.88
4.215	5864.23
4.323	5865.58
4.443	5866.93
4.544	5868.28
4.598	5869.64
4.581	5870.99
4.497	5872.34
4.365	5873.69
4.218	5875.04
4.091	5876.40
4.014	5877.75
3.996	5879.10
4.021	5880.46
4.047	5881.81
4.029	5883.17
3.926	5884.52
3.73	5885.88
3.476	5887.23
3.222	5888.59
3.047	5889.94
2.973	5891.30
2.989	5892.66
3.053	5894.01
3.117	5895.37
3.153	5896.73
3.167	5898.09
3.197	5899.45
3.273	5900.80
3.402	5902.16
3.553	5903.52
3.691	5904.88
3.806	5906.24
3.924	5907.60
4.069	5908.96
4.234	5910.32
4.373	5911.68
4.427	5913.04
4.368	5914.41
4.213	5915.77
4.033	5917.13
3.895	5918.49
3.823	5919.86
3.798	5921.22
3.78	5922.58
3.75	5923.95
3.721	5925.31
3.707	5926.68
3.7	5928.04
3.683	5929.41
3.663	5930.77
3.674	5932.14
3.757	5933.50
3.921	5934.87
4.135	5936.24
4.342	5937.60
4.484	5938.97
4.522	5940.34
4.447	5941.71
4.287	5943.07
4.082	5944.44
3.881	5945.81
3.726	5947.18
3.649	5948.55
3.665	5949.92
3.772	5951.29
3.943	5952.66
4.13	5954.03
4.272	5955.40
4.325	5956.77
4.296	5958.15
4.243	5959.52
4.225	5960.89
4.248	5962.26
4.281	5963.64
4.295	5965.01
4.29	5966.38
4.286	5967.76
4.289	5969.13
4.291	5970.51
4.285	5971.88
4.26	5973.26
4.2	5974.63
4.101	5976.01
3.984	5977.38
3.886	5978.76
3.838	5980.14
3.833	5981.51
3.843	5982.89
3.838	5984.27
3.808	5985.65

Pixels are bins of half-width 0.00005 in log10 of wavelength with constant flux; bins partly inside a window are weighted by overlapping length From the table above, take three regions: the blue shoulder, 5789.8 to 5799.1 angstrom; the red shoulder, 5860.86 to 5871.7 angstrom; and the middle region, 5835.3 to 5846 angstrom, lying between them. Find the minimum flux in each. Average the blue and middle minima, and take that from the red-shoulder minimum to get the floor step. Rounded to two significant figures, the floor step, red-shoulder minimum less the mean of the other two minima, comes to 0.074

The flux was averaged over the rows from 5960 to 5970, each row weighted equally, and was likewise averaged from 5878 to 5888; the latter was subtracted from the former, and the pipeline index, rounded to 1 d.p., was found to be 0.4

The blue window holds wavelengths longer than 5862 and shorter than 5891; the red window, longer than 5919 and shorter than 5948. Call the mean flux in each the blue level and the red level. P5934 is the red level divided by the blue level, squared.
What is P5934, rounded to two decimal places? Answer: 0.94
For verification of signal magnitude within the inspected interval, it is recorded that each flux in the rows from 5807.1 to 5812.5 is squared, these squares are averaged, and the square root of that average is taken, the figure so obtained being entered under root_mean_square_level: 3.9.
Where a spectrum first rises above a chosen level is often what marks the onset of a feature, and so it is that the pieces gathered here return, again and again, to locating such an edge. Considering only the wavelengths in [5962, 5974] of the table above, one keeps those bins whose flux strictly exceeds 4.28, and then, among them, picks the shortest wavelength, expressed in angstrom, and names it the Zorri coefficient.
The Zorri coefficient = 5963.64 angstrom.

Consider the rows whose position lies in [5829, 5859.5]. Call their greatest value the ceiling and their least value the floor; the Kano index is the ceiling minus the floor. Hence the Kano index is 0.26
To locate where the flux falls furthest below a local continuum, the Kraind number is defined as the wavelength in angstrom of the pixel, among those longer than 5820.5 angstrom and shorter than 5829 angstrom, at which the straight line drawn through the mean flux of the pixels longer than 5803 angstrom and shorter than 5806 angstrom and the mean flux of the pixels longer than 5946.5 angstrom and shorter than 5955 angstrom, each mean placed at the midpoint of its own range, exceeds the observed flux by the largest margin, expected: 5821.18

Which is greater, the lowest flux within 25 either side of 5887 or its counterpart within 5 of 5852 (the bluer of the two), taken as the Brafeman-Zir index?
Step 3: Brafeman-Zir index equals 4.15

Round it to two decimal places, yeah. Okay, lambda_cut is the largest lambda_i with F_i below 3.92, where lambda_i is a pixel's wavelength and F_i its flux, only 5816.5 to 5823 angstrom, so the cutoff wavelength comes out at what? 5821.18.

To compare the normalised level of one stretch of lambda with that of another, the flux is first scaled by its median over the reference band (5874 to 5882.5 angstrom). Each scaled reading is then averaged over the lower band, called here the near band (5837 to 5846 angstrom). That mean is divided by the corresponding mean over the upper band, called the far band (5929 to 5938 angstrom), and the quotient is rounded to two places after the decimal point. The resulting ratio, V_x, 1.10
